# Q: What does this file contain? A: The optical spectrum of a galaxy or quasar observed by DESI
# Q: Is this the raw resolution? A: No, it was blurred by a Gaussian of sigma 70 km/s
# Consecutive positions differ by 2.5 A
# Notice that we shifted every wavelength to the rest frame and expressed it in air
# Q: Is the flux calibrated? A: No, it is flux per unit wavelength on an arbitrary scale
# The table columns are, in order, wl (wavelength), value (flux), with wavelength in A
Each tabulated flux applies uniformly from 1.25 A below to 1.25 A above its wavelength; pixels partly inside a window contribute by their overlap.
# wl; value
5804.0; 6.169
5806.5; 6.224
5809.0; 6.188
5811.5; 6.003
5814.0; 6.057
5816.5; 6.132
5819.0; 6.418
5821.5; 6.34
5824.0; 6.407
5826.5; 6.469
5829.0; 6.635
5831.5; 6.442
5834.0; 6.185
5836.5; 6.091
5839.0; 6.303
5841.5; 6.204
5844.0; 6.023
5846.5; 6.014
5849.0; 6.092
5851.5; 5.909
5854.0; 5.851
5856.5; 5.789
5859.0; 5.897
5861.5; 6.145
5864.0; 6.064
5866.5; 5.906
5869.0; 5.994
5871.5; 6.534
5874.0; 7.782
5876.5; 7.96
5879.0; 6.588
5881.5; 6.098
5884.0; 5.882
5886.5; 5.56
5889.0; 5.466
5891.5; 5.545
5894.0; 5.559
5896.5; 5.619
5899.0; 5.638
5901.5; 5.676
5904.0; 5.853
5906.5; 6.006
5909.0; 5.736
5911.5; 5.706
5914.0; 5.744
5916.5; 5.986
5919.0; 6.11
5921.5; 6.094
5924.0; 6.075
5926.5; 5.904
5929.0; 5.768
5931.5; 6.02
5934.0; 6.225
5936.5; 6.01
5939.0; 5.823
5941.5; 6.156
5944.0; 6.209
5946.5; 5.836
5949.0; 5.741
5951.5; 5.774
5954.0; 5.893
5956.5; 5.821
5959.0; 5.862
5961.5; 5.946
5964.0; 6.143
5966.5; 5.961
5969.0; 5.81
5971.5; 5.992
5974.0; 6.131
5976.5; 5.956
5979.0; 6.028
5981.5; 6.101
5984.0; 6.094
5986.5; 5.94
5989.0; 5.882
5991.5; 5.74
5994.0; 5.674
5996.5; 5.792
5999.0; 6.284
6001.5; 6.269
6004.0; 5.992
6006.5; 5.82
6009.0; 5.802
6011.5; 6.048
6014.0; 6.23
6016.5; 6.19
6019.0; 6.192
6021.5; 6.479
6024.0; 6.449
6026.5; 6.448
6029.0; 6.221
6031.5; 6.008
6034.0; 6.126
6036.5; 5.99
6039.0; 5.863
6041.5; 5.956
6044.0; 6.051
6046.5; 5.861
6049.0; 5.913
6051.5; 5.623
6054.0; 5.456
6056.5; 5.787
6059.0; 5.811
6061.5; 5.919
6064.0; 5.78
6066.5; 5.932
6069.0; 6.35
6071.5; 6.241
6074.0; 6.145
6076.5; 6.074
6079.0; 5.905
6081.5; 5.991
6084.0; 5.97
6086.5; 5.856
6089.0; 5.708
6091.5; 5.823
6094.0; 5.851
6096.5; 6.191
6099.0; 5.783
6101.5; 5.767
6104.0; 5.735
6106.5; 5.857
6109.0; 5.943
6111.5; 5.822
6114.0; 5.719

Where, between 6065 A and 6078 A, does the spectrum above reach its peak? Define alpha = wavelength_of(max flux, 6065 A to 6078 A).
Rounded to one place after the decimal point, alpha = 6069.0 A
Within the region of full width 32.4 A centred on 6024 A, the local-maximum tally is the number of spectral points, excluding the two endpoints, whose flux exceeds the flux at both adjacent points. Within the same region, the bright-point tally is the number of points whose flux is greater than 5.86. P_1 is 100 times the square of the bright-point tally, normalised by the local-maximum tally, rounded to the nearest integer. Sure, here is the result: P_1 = 4800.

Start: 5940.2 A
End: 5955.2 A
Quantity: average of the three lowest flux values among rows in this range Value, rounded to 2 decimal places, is 5.78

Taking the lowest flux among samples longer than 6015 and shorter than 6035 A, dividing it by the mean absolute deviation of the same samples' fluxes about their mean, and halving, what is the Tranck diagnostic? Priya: 21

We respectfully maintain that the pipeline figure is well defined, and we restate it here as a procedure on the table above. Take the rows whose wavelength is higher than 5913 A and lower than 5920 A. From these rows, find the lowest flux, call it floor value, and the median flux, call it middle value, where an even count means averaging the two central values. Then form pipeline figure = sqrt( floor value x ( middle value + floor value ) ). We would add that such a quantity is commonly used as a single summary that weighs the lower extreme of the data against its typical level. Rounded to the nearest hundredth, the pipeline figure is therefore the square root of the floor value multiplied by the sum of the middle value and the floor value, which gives 8.21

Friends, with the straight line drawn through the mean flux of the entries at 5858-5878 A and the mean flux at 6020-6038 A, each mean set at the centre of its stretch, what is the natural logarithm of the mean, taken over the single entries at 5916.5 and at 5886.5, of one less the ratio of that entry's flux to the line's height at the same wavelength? -2.22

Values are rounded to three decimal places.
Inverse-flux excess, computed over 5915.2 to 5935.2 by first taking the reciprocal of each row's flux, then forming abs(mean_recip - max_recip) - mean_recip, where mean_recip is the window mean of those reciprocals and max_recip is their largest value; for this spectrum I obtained -0.159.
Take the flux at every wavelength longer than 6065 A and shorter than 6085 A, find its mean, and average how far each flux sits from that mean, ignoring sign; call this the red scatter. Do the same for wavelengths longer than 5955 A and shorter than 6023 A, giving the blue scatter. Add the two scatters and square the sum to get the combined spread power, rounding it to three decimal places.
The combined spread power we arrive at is 0.080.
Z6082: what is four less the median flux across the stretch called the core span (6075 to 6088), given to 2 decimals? -1.97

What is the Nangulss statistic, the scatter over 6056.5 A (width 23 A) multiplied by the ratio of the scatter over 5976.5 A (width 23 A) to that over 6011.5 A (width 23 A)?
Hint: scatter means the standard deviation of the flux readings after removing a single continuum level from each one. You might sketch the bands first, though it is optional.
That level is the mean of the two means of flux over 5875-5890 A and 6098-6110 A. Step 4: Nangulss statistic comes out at 0.07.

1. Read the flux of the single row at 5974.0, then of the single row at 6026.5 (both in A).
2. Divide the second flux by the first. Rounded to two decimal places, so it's 1.05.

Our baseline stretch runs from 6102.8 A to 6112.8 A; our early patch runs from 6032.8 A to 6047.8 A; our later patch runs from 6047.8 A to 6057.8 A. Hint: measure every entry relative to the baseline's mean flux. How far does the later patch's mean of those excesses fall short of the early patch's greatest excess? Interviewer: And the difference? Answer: 0.43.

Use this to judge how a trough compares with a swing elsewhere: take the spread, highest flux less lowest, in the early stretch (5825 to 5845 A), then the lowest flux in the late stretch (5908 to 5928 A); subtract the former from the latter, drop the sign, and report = 5.09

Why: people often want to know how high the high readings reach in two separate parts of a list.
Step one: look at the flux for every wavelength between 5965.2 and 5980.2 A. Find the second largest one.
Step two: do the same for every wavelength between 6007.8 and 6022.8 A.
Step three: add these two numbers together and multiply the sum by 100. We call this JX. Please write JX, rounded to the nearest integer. 1226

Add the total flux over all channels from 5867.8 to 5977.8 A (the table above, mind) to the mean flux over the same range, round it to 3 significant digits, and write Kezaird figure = 270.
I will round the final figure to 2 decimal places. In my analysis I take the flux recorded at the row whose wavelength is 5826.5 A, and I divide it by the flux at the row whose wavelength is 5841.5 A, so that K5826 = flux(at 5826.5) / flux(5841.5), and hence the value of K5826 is 1.04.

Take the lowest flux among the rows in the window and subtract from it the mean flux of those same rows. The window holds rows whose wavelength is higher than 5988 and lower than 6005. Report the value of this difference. -0.27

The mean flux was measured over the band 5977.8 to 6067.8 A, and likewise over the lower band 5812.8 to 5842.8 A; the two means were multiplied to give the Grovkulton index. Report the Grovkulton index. 37.8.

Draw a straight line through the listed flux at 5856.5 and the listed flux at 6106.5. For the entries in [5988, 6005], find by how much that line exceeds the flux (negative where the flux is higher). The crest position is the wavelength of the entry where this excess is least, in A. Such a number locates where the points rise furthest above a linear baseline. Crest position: 5999.0 A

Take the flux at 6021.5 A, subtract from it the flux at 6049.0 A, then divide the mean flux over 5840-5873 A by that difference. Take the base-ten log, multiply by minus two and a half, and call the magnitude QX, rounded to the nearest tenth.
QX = -2.6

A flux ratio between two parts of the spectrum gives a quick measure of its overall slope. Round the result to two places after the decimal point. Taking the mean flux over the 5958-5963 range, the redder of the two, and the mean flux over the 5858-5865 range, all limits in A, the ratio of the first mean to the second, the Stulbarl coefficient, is 0.98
